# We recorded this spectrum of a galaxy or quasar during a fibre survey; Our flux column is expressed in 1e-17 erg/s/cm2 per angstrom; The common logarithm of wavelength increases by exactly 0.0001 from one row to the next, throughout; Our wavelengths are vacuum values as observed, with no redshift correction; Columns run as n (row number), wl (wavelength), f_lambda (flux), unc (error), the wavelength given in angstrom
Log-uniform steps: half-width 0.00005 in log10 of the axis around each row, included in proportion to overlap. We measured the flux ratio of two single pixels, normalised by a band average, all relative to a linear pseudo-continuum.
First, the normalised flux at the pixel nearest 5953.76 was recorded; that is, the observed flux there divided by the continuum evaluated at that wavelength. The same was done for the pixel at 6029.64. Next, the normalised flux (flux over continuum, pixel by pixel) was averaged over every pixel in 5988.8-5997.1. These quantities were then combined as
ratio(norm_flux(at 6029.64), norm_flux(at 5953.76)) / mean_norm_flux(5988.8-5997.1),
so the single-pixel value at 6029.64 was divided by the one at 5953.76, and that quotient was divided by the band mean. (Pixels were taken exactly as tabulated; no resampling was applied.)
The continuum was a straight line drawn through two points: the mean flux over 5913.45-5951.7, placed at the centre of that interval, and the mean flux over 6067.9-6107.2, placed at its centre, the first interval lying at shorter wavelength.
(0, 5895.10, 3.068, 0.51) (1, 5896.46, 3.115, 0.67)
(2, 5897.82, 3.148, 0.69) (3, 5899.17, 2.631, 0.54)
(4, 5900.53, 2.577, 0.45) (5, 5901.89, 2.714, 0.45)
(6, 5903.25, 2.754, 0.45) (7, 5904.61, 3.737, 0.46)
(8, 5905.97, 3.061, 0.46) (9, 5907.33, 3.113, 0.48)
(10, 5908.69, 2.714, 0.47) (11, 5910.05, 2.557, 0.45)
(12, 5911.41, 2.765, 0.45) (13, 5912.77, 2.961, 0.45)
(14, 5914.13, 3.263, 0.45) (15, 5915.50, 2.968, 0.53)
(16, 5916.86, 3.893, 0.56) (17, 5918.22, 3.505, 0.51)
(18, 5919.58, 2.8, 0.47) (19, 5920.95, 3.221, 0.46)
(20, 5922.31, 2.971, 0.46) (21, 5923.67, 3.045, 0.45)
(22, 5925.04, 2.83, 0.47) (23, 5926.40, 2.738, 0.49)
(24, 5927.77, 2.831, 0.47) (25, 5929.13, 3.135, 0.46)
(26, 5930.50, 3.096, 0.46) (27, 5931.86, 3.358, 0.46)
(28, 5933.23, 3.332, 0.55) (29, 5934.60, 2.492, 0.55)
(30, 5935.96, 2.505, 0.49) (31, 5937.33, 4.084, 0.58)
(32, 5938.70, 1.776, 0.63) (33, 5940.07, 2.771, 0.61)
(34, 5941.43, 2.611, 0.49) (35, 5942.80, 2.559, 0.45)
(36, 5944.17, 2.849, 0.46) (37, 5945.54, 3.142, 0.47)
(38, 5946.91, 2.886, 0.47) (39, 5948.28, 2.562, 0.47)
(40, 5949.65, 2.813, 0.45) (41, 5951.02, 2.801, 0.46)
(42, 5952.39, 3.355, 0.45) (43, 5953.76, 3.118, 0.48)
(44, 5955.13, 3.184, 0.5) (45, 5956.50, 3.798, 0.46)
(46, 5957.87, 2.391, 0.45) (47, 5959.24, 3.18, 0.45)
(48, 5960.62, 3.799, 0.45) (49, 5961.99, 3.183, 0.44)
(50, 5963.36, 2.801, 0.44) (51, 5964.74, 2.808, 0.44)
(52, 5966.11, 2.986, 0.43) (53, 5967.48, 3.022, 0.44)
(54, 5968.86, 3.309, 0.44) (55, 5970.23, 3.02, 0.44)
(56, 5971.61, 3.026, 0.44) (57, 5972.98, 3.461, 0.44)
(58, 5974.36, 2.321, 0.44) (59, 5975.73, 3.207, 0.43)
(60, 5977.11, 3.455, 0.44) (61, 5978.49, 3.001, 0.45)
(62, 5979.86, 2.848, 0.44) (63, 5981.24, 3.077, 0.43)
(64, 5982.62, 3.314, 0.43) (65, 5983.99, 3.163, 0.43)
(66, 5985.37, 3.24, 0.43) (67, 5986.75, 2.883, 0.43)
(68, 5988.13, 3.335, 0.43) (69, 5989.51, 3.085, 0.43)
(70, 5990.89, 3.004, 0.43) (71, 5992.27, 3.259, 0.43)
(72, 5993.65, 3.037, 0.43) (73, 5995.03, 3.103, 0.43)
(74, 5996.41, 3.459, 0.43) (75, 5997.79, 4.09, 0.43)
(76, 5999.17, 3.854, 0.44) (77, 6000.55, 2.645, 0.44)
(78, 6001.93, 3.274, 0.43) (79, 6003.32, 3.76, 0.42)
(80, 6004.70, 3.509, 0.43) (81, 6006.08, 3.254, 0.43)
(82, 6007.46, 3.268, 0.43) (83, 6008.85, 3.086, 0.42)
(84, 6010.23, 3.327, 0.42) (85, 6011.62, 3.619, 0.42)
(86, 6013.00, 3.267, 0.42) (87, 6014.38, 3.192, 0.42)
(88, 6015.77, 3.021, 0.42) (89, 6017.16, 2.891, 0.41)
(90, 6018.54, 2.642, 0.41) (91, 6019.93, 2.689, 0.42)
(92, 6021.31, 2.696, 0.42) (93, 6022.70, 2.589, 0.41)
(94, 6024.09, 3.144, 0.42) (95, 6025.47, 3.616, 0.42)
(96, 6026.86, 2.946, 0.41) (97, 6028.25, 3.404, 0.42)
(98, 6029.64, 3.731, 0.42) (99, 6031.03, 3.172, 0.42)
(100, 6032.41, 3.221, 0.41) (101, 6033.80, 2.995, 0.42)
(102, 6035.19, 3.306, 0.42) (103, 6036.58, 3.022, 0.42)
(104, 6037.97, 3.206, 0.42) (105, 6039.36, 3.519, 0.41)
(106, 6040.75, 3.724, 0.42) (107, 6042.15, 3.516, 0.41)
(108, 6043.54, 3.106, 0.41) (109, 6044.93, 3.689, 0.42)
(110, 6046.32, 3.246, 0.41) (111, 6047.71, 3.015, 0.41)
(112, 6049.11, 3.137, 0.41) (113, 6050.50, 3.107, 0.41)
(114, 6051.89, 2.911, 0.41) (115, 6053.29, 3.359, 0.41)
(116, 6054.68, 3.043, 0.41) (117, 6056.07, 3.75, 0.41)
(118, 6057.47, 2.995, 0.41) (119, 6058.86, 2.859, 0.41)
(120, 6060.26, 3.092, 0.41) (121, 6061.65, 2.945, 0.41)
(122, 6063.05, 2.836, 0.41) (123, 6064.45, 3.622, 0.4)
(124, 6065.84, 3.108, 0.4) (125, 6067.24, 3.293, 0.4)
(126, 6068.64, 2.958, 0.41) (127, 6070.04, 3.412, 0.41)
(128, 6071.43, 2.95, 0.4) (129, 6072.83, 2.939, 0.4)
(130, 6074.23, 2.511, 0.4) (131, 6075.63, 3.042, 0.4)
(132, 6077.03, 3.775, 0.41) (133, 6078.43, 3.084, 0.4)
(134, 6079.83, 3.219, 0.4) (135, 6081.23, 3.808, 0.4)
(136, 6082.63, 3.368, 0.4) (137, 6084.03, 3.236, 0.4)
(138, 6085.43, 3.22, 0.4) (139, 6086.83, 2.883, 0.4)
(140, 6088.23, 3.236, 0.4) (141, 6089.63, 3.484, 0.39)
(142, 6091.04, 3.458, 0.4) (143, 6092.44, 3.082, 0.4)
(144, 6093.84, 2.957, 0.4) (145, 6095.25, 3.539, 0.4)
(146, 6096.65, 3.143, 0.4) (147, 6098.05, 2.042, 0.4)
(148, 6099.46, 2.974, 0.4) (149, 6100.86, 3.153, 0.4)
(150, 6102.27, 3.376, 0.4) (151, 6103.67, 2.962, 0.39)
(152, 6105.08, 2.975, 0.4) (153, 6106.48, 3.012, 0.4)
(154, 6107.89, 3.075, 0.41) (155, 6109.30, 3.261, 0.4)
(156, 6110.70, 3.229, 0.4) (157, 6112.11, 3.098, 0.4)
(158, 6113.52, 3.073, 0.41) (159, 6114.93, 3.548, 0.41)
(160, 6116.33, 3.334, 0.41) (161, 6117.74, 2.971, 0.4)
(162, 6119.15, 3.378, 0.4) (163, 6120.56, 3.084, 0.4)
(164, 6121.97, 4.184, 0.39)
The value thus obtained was 1.11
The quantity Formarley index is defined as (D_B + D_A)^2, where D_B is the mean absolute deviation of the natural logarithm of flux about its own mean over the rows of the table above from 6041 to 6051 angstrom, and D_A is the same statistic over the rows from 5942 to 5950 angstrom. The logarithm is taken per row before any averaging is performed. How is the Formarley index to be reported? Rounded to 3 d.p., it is 0.014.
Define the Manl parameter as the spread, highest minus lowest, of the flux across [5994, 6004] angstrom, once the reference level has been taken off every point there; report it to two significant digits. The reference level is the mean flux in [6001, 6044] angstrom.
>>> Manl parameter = 1.4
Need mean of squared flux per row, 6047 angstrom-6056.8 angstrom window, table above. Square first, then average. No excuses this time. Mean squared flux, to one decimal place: 10.2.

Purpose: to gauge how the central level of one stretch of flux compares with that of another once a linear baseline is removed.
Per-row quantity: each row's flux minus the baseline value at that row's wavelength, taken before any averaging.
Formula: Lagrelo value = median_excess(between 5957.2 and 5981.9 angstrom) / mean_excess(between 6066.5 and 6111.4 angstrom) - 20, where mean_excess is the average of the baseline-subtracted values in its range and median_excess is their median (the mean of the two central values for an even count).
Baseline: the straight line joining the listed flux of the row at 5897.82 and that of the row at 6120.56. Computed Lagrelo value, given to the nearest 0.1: -22.0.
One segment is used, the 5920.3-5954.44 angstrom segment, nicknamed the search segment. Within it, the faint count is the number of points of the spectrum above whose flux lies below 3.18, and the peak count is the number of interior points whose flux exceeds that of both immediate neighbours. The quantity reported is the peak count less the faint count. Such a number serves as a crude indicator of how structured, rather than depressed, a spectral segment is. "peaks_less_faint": -12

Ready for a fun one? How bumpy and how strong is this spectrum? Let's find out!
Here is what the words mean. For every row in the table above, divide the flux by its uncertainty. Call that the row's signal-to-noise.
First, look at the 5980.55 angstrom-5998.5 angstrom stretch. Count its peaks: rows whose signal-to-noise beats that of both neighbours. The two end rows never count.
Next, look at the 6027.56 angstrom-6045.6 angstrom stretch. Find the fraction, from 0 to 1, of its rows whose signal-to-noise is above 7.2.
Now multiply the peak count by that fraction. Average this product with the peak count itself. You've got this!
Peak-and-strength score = 3.7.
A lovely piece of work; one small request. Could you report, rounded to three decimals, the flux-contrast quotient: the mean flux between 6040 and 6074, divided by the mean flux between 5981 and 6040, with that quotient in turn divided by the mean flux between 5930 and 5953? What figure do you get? 0.345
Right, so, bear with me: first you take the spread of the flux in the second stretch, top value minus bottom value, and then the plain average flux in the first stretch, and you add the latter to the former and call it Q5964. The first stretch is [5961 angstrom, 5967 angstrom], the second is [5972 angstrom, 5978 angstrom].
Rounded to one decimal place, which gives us 4.1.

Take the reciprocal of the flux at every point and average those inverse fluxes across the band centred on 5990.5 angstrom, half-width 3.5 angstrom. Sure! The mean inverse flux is 0.32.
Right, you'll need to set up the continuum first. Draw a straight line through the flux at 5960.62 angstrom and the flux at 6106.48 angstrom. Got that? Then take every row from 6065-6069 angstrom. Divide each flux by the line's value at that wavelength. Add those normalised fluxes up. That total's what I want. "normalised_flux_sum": 2.90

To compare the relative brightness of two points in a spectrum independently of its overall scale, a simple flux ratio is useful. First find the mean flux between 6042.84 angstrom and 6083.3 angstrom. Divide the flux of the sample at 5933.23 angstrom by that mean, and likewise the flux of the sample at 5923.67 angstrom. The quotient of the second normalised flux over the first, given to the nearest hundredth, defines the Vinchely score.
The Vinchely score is 0.91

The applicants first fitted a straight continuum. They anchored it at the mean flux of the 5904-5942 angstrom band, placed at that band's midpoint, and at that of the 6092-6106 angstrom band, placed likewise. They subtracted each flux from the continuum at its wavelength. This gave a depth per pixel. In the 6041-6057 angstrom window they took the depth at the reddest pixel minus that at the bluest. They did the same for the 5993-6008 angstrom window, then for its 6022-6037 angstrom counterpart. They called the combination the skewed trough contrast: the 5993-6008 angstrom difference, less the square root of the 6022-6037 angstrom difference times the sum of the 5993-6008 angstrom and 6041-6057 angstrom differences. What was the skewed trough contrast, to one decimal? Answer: -0.7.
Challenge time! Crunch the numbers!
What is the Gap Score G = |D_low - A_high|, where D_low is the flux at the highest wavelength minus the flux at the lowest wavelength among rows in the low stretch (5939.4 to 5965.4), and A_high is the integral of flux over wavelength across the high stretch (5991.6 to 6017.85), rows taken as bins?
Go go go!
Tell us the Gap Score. 87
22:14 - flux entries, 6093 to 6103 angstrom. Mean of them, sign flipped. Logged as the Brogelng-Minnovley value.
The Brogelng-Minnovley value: -3.03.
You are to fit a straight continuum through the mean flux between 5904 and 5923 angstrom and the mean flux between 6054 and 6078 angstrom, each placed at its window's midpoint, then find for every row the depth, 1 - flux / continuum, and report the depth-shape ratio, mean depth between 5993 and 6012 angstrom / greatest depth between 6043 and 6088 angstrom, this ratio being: -0.42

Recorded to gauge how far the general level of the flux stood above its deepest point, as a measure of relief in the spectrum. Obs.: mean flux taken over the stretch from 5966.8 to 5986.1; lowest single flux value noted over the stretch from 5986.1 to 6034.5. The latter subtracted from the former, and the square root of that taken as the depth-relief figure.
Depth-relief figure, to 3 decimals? 0.718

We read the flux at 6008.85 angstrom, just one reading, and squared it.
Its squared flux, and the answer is 10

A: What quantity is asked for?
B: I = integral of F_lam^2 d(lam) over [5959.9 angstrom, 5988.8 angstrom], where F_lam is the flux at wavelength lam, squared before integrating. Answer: 282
